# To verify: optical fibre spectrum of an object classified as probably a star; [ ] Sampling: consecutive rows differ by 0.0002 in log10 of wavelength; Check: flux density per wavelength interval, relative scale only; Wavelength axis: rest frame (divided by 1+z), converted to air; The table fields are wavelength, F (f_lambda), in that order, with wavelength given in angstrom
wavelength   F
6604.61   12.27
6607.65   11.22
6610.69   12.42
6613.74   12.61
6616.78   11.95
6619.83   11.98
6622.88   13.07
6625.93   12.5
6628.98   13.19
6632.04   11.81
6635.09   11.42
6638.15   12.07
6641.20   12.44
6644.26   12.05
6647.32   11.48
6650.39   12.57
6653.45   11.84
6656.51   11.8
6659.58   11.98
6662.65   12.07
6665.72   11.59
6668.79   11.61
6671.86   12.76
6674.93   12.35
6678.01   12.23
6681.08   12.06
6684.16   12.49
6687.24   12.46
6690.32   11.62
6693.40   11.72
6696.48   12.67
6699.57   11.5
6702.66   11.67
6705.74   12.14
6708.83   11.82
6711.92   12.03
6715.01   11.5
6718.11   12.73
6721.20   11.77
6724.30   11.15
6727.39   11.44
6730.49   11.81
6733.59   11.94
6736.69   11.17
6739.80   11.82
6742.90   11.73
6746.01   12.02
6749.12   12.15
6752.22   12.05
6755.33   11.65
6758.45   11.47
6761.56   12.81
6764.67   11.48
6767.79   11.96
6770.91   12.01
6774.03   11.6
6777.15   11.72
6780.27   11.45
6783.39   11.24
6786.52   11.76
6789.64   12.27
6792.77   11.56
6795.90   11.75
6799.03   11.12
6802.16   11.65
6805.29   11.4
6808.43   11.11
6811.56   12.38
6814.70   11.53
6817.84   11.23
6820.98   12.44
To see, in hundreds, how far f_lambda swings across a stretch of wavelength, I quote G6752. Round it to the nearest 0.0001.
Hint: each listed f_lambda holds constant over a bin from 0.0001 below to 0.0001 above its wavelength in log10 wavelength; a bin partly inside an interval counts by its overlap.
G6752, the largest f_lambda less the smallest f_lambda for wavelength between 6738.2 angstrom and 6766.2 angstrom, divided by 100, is 0.0134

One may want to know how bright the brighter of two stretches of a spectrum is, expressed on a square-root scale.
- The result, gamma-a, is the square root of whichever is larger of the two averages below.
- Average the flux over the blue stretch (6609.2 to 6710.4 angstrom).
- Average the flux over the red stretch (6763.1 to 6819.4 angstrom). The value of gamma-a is 3.48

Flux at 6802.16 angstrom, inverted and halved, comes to 0.0429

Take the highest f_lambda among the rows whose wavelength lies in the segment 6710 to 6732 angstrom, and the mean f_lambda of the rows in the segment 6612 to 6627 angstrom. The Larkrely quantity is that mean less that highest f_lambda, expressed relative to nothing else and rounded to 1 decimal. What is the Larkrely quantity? -0.3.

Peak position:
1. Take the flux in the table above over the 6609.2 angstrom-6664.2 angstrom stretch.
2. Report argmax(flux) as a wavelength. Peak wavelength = 6628.98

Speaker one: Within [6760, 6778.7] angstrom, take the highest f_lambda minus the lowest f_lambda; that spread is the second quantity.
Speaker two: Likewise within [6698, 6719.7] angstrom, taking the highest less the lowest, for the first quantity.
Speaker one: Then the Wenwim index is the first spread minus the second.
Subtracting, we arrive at -0.10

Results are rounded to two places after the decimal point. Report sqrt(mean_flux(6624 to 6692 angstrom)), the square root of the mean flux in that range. 3.48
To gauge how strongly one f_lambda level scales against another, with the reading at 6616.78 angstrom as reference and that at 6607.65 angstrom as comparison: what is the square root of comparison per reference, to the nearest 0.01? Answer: 0.97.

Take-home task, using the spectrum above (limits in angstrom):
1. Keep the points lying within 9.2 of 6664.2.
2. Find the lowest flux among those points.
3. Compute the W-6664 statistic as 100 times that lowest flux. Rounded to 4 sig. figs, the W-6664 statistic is 1159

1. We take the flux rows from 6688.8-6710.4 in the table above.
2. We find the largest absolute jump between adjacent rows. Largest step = 1.17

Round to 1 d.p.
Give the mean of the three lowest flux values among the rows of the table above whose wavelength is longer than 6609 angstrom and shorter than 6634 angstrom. 11.9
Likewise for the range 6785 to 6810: 11.2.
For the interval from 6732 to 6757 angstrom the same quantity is 11.5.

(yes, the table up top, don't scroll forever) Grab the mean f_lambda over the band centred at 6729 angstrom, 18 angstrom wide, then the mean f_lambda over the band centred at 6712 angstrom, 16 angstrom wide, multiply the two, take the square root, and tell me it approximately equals 11.8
